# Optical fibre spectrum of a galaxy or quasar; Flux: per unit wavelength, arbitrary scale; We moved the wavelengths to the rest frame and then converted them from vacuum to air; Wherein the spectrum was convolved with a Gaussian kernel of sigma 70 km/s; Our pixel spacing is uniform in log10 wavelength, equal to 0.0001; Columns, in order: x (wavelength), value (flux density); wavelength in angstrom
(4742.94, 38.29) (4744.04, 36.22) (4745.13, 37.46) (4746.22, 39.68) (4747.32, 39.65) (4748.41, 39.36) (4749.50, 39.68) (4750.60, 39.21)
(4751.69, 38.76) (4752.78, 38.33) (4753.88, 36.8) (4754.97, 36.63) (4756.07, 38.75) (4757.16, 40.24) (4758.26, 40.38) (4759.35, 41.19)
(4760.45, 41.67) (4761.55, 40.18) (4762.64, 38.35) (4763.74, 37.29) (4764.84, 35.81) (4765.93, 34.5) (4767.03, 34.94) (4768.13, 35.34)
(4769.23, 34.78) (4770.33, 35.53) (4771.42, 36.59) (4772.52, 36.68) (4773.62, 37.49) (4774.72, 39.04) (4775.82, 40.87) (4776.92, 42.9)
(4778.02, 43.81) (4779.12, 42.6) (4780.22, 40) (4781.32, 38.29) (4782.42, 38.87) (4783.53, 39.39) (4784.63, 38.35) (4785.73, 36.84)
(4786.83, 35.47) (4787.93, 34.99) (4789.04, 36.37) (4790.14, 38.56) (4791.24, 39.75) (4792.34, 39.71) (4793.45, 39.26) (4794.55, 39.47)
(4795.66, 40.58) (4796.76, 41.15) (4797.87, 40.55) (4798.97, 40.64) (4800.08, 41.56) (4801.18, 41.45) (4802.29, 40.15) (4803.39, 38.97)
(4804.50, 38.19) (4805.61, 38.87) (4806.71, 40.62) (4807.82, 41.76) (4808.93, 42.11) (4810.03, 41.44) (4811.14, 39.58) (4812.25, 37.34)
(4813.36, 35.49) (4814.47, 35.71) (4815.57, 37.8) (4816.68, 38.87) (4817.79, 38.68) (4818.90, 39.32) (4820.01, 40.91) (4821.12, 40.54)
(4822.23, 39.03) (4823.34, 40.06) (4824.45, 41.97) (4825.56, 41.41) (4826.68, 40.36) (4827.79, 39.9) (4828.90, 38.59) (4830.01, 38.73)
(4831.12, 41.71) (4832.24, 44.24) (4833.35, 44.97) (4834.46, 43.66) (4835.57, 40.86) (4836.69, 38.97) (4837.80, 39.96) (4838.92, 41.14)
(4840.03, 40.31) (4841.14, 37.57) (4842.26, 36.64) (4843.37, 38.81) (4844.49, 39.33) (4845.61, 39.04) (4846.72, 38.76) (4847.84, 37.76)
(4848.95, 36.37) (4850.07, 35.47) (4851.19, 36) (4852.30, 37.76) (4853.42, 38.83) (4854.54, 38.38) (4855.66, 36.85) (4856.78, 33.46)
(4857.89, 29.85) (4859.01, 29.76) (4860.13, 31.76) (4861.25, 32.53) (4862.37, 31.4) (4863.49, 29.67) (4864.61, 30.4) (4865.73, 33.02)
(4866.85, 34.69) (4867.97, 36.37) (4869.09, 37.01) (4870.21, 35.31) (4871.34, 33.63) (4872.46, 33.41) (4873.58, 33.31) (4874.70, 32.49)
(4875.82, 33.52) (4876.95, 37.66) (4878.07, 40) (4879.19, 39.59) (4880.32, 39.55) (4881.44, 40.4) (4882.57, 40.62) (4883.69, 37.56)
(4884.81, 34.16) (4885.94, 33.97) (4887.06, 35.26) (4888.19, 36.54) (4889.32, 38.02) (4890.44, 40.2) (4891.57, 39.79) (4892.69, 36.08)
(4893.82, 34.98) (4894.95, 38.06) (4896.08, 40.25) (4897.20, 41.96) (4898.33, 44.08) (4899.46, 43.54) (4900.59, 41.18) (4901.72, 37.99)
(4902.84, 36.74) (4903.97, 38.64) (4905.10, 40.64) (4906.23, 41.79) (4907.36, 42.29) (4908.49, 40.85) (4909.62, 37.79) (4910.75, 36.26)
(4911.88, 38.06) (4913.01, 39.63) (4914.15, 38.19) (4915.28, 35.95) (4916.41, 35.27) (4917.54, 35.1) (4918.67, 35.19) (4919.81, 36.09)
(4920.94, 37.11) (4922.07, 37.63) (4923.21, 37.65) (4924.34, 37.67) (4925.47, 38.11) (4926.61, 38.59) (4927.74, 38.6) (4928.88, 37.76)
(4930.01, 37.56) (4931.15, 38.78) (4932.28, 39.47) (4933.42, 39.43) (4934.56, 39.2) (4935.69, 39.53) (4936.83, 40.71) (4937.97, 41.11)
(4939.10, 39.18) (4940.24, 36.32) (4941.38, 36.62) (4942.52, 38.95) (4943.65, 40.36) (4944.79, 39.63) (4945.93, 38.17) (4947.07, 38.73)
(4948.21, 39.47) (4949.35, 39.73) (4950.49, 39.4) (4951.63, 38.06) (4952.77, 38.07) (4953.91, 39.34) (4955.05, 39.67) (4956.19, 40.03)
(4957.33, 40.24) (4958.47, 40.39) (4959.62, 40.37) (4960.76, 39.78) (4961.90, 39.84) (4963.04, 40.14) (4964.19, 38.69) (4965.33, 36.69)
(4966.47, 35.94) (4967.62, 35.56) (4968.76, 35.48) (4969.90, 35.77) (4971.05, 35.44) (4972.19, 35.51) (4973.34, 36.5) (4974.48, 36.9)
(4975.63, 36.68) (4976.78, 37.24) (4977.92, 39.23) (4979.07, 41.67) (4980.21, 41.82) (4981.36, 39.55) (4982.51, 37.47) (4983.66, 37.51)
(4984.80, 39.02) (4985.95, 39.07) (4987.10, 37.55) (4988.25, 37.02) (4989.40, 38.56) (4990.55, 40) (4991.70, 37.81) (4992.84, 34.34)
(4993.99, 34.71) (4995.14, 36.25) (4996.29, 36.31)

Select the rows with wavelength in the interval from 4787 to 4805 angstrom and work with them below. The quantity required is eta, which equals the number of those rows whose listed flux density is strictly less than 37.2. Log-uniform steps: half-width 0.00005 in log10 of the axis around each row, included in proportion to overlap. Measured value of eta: 2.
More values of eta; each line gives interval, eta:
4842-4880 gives 23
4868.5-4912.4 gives 15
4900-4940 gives 8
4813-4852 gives 6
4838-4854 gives 4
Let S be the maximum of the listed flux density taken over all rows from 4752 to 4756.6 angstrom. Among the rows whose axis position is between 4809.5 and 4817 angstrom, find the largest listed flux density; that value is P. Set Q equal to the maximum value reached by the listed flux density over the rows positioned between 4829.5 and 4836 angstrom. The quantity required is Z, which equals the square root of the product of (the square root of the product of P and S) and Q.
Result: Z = 42.5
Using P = 41.44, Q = 44.97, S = 38.75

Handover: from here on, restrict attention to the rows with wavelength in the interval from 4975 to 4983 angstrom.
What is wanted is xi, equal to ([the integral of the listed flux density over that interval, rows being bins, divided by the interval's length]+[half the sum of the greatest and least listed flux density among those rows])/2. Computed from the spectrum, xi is 39.2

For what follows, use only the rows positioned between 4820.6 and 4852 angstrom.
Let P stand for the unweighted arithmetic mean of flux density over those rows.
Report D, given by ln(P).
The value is 3.68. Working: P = 39.7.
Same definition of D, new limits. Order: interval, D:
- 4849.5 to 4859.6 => 3.56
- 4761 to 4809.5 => 3.66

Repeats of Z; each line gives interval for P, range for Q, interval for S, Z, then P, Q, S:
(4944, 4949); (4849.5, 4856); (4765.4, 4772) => 38.5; 39.63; 38.83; 36.59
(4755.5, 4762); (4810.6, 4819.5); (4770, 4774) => 39.6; 41.67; 39.58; 37.49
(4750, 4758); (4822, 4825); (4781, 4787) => 40.9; 40.24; 41.97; 39.39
